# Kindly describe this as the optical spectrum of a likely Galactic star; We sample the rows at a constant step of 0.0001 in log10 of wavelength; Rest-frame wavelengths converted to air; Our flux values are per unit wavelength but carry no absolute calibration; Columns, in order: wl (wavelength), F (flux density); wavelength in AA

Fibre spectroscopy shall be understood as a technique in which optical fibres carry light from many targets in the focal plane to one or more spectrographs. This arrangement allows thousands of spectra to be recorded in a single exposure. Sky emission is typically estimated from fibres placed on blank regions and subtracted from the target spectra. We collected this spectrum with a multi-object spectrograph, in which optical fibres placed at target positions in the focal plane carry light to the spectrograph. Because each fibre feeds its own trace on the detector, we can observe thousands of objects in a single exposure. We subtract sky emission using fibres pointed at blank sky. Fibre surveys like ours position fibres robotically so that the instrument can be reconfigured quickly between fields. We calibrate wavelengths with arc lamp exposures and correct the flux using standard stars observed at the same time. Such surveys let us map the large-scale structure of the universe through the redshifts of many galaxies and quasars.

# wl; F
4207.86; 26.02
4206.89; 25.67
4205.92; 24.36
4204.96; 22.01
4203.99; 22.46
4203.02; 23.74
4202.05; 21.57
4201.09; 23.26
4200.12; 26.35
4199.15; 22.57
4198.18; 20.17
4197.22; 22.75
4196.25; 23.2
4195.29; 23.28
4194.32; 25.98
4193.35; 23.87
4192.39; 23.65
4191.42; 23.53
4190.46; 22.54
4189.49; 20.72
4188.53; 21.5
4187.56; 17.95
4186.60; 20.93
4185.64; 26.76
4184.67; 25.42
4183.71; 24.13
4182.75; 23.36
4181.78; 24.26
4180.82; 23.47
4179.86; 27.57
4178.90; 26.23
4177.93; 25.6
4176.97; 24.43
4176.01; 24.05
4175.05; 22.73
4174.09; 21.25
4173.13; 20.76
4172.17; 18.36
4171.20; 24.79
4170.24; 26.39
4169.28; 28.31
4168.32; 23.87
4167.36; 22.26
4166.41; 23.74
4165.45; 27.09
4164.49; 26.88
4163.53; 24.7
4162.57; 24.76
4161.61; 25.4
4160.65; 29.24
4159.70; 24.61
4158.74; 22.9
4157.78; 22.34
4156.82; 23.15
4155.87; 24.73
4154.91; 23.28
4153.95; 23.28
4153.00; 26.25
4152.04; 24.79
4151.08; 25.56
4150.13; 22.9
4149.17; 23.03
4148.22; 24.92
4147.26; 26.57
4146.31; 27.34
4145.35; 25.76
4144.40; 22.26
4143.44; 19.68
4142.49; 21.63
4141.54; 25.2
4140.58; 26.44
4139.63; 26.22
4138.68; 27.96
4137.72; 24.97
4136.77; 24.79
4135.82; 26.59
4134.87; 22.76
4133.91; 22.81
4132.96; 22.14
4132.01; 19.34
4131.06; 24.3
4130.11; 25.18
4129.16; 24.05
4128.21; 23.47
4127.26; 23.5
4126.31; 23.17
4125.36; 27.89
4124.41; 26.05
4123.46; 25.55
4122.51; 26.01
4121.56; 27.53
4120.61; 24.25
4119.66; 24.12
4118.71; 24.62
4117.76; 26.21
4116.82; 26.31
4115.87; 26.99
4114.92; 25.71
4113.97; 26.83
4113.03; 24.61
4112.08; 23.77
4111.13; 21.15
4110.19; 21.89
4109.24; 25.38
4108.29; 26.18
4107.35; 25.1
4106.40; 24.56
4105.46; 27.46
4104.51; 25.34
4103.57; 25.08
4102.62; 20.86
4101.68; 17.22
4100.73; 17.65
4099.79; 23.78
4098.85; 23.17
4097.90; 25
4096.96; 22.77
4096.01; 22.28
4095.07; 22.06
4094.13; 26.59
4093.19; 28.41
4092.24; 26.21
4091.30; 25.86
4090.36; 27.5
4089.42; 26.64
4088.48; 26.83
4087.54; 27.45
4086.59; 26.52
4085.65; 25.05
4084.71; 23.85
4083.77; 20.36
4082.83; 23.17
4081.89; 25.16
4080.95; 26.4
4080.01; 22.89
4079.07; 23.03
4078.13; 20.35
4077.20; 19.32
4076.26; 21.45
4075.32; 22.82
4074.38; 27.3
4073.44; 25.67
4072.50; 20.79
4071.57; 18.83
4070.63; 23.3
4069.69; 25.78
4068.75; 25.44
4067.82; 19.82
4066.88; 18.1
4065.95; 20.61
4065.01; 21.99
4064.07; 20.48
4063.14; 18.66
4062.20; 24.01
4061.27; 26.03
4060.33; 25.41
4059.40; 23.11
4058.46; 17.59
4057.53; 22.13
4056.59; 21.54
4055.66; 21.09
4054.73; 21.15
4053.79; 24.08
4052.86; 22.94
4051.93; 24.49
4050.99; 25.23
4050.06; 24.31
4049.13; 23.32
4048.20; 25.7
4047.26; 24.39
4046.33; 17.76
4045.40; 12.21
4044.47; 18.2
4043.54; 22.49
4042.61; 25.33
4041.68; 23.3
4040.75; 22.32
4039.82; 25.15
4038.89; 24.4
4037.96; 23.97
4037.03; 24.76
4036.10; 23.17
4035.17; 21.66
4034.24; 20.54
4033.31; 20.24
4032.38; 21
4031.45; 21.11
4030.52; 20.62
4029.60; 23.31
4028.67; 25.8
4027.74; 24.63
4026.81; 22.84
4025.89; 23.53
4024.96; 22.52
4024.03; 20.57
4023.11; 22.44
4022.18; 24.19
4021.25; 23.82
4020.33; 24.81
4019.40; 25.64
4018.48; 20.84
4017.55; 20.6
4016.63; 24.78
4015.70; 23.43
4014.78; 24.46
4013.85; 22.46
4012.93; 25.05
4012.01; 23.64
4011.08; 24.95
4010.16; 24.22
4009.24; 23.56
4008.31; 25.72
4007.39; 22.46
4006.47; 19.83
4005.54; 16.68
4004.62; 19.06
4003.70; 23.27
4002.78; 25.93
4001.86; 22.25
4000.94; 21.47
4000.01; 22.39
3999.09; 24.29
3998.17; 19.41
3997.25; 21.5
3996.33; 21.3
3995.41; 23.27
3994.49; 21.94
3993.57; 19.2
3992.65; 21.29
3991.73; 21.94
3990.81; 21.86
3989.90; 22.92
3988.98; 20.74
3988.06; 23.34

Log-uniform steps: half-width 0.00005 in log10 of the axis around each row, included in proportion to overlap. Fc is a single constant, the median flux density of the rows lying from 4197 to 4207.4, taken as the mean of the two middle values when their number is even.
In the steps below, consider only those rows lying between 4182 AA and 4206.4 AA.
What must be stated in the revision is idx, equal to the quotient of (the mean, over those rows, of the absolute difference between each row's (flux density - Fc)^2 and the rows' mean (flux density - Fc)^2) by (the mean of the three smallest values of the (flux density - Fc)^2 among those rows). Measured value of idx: 167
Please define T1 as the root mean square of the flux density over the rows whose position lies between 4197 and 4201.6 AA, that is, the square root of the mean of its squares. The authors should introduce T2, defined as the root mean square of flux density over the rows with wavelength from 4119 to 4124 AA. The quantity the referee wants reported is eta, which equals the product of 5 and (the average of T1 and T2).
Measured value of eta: 121.6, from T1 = 23.1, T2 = 25.5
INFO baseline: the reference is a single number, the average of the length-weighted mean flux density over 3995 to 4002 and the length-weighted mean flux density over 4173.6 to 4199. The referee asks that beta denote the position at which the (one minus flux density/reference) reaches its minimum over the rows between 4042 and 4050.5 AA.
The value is 4048.20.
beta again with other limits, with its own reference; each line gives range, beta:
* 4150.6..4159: 4153.00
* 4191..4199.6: 4194.32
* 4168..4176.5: 4169.28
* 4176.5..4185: 4179.86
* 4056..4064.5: 4061.27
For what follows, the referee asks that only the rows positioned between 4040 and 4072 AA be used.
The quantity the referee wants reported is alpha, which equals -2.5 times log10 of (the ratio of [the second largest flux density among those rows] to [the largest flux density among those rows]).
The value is 0.01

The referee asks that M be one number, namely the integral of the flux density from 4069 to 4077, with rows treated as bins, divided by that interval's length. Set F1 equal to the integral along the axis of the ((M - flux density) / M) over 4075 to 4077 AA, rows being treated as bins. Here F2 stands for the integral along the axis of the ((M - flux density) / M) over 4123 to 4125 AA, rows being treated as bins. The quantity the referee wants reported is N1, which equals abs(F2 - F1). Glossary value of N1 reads 0.36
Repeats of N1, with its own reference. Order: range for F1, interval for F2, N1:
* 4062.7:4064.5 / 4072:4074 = 0.30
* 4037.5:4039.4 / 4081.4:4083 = 0.00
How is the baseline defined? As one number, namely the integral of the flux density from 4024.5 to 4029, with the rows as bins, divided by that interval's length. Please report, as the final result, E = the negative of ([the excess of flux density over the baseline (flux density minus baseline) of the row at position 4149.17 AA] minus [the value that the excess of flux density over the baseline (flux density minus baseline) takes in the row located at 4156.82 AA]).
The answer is 0.1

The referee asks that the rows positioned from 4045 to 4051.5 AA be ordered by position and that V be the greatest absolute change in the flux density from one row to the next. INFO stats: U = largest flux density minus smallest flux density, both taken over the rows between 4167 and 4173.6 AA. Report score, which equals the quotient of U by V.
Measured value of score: 1.50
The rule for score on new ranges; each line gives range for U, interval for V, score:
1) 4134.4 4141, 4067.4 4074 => 0.93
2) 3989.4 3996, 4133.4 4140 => 1.06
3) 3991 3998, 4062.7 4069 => 0.72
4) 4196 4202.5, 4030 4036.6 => 4.09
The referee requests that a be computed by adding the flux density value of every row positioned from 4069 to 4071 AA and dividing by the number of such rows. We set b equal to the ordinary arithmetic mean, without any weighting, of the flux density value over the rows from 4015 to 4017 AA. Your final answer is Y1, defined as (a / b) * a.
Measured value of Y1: 25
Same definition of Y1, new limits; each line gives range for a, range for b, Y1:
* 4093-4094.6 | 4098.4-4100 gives 32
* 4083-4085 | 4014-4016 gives 20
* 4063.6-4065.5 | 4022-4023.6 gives 19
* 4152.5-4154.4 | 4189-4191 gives 28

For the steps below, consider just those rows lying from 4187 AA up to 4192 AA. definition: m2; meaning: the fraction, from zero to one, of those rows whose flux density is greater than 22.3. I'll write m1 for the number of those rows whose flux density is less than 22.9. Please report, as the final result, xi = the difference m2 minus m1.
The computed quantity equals -3.6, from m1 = 4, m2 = 0.4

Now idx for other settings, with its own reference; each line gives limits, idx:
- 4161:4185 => 32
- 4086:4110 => 61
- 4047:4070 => 30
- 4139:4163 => 152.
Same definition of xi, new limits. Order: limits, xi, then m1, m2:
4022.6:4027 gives -3.2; 4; 0.8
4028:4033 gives -2.6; 3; 0.4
